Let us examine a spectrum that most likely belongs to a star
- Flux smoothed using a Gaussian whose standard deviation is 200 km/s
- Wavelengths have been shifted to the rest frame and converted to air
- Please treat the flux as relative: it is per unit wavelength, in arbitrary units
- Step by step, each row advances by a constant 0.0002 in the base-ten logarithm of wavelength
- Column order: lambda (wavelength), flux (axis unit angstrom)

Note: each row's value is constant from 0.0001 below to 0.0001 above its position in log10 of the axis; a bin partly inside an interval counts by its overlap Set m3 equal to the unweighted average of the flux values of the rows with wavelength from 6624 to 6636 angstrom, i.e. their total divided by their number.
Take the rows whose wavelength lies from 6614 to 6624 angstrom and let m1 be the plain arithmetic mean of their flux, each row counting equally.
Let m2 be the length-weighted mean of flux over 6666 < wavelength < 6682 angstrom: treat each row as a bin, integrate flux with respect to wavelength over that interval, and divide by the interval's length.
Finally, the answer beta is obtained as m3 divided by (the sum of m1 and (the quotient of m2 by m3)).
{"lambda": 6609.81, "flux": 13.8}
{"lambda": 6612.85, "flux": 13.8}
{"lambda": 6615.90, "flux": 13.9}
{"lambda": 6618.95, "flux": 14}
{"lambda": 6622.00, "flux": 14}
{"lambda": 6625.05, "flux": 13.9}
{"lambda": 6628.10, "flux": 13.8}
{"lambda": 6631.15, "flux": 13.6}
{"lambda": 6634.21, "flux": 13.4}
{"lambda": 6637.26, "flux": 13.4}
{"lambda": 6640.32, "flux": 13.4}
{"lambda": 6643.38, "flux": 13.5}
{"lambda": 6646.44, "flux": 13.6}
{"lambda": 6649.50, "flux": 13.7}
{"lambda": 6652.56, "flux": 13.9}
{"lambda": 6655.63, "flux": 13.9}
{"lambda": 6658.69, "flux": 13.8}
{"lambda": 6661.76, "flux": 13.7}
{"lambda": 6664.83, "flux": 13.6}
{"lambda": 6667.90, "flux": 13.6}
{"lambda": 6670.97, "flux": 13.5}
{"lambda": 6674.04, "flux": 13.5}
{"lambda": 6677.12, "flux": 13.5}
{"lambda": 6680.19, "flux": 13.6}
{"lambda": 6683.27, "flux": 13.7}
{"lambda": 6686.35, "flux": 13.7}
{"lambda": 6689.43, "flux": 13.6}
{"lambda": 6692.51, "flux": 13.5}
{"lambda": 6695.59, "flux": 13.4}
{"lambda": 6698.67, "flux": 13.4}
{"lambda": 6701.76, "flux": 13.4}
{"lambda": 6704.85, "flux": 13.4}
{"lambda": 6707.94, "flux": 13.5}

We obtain 0.914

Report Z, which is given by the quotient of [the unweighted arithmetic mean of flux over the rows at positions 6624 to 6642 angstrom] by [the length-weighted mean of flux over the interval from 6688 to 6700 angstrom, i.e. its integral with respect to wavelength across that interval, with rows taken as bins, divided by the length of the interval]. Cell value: 1.01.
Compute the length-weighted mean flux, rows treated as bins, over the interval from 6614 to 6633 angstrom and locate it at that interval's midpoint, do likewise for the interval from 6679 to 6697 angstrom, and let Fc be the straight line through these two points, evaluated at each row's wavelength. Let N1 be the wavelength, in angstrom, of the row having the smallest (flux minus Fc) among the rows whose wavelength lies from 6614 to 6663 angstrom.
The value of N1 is 6634.21 angstrom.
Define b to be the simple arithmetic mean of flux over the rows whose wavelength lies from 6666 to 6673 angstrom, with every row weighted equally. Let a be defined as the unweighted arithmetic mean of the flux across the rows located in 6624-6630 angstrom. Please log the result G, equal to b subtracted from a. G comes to 0.30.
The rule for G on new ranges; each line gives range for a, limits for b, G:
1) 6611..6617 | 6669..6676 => 0.35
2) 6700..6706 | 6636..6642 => 0.00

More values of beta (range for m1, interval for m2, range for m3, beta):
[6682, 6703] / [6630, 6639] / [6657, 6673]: 0.940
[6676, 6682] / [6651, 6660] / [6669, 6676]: 0.926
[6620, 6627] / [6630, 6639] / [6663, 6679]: 0.906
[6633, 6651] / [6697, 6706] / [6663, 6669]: 0.939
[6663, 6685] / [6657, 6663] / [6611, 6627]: 0.956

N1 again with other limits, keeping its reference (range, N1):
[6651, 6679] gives 6670.97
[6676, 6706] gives 6695.59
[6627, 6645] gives 6634.21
